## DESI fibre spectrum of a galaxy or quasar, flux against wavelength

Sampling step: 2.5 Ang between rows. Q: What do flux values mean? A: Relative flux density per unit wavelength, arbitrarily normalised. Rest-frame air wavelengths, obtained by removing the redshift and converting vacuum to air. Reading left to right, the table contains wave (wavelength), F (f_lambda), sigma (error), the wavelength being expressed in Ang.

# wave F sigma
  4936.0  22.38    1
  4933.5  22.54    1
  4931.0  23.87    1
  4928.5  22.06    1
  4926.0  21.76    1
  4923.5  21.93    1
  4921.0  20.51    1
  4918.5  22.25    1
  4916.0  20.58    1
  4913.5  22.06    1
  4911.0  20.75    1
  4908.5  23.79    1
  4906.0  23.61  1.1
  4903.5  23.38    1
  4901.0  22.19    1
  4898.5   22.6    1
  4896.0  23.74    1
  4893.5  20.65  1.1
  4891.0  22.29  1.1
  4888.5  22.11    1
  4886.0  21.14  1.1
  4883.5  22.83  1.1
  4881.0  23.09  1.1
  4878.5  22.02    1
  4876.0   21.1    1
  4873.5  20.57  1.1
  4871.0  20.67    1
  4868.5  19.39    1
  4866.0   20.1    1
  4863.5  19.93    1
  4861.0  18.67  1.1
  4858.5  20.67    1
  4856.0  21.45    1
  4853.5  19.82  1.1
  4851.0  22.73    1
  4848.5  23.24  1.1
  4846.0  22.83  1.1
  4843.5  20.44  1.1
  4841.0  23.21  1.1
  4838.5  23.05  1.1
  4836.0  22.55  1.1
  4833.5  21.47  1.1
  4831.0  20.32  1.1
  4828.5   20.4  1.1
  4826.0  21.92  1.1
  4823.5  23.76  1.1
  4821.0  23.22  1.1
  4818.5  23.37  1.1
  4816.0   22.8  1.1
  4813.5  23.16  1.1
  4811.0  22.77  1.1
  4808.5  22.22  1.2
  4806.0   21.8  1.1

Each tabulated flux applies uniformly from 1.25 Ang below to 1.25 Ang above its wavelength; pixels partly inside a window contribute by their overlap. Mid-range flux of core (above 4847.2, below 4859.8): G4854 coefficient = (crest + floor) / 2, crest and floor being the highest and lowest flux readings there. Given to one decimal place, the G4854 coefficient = 21.5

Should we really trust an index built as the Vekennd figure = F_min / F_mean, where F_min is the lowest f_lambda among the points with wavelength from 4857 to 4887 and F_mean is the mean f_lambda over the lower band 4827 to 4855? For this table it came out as 0.86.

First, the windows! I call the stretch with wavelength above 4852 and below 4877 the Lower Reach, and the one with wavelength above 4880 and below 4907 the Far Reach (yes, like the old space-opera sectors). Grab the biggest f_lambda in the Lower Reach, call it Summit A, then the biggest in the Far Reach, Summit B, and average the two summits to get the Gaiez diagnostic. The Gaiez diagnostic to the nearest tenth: 22.6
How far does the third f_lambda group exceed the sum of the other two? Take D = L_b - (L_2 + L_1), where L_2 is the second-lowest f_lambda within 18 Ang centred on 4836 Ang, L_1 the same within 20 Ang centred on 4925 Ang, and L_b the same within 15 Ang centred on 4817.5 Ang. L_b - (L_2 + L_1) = -18.2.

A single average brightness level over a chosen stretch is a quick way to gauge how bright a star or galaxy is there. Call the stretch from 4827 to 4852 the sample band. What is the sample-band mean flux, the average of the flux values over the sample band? 22.0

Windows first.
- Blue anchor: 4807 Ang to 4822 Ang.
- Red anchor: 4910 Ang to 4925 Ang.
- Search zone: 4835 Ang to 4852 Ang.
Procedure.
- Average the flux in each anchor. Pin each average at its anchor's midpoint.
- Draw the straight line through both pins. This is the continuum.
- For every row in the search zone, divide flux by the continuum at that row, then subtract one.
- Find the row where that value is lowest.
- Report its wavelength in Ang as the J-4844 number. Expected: 4843.5 Ang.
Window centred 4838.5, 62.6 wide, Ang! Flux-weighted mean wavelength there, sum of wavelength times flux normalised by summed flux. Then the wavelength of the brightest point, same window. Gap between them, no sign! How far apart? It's 14.2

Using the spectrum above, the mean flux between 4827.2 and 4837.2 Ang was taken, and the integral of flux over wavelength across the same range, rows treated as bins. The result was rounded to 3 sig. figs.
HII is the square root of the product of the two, 67.0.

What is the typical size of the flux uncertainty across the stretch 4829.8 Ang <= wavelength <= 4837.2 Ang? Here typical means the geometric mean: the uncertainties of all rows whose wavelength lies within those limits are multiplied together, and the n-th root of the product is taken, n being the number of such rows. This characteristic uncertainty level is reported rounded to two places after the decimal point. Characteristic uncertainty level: 1.10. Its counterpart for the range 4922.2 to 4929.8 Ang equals 1.00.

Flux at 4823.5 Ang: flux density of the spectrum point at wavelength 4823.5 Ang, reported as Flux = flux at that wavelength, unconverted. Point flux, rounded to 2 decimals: 23.76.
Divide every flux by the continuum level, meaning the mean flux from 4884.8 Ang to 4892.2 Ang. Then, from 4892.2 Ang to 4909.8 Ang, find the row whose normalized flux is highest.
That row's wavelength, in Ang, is 4908.5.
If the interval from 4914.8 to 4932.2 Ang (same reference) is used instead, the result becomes 4931.0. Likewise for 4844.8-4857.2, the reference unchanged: 4848.5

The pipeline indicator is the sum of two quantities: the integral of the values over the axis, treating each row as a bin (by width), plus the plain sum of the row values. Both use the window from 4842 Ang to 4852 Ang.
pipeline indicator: 312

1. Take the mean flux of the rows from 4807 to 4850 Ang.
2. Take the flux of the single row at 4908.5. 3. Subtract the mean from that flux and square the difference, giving 1.9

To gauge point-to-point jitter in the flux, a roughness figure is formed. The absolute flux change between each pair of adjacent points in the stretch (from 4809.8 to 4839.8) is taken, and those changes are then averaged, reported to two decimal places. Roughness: 0.74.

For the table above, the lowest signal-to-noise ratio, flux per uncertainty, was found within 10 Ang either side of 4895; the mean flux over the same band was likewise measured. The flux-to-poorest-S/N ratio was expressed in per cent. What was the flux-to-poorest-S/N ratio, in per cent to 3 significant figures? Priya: 119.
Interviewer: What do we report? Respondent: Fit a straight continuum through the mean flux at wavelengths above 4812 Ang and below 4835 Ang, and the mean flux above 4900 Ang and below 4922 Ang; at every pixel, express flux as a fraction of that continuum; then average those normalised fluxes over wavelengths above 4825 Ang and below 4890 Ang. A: 0.96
